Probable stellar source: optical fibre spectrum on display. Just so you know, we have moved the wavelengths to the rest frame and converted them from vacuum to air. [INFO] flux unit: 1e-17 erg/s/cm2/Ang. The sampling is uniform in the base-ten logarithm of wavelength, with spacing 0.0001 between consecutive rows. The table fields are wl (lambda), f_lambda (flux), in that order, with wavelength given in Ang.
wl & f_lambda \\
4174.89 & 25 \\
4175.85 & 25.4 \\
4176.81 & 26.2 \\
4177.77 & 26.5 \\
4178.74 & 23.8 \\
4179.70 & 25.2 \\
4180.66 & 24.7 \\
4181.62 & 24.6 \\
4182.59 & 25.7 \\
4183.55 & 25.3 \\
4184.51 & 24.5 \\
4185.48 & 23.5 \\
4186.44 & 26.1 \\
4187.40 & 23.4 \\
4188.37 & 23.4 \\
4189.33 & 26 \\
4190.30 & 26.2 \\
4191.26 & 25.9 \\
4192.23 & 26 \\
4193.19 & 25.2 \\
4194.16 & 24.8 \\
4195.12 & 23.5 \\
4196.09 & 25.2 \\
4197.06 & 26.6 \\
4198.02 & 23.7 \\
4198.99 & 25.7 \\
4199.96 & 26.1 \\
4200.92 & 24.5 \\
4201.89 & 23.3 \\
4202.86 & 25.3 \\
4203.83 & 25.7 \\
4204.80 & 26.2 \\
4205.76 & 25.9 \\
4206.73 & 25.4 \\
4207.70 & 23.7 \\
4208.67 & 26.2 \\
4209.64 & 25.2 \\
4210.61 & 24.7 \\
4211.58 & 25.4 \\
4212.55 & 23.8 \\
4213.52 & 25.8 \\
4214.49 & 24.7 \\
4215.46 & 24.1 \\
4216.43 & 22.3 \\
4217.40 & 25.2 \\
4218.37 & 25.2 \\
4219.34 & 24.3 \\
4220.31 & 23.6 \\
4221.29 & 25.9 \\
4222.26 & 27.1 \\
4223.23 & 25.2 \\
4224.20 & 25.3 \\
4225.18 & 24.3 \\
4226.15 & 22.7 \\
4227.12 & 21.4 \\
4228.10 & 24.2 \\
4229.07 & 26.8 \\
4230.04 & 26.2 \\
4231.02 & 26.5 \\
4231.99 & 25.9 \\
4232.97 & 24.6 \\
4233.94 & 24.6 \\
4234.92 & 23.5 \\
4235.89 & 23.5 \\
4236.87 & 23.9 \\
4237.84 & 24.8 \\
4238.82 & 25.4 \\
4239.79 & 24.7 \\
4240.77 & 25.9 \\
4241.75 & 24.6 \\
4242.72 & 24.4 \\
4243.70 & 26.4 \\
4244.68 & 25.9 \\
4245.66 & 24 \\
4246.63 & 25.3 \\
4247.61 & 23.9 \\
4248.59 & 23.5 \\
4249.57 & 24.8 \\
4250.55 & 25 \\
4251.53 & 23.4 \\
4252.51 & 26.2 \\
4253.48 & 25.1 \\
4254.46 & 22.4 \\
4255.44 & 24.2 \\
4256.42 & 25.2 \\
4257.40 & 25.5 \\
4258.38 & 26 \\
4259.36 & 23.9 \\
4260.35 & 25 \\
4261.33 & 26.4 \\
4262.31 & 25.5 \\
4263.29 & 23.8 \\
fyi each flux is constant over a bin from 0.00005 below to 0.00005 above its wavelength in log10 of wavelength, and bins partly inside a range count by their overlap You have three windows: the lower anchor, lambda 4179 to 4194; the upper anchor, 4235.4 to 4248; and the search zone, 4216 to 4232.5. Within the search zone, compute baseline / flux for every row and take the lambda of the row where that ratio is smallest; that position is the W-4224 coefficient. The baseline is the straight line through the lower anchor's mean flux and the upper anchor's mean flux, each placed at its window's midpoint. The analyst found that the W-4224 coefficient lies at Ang 4222.26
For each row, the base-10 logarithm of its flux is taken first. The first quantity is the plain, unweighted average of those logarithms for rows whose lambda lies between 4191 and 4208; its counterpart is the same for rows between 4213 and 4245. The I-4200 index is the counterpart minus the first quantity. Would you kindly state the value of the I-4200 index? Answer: -0.0061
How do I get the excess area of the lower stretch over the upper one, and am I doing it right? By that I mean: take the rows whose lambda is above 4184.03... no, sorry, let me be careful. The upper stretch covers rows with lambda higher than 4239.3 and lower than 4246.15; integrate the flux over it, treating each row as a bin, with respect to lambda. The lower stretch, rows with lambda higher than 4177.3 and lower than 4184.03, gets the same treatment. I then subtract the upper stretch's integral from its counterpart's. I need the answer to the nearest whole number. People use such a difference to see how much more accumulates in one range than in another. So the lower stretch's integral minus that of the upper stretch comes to -3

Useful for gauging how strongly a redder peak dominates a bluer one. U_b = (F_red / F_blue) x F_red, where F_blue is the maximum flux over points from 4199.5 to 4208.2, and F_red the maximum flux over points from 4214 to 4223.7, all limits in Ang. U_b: 28.0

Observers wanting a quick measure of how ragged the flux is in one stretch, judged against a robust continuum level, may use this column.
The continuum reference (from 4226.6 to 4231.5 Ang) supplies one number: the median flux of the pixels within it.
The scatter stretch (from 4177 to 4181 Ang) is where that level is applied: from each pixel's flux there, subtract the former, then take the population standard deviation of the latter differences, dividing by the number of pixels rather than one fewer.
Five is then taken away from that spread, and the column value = -4.02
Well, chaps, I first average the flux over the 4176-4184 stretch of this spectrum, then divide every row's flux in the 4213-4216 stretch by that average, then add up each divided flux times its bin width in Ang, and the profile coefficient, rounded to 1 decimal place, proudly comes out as 2.9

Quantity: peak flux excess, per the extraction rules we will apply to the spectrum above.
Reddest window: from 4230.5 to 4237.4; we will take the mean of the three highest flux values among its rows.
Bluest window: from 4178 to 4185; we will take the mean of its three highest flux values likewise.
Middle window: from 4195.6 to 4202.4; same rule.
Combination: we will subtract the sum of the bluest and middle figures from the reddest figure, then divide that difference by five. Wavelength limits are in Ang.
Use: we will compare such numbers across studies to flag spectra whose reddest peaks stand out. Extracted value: -5.17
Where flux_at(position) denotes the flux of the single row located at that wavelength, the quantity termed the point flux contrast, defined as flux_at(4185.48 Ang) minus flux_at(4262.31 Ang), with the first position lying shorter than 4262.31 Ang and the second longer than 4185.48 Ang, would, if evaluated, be -2.0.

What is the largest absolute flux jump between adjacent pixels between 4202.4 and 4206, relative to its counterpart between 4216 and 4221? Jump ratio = 0.2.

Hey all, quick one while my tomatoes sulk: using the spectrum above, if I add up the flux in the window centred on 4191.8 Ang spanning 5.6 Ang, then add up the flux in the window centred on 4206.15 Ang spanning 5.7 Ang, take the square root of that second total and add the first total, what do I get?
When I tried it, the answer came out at 166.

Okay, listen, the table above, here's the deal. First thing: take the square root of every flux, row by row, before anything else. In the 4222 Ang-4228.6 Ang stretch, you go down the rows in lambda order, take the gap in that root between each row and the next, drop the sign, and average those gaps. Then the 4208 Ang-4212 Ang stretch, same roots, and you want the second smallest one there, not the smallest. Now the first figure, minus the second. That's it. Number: -4.87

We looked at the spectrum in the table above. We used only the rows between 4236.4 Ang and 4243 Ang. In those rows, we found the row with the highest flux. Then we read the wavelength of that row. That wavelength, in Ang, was 4240.77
